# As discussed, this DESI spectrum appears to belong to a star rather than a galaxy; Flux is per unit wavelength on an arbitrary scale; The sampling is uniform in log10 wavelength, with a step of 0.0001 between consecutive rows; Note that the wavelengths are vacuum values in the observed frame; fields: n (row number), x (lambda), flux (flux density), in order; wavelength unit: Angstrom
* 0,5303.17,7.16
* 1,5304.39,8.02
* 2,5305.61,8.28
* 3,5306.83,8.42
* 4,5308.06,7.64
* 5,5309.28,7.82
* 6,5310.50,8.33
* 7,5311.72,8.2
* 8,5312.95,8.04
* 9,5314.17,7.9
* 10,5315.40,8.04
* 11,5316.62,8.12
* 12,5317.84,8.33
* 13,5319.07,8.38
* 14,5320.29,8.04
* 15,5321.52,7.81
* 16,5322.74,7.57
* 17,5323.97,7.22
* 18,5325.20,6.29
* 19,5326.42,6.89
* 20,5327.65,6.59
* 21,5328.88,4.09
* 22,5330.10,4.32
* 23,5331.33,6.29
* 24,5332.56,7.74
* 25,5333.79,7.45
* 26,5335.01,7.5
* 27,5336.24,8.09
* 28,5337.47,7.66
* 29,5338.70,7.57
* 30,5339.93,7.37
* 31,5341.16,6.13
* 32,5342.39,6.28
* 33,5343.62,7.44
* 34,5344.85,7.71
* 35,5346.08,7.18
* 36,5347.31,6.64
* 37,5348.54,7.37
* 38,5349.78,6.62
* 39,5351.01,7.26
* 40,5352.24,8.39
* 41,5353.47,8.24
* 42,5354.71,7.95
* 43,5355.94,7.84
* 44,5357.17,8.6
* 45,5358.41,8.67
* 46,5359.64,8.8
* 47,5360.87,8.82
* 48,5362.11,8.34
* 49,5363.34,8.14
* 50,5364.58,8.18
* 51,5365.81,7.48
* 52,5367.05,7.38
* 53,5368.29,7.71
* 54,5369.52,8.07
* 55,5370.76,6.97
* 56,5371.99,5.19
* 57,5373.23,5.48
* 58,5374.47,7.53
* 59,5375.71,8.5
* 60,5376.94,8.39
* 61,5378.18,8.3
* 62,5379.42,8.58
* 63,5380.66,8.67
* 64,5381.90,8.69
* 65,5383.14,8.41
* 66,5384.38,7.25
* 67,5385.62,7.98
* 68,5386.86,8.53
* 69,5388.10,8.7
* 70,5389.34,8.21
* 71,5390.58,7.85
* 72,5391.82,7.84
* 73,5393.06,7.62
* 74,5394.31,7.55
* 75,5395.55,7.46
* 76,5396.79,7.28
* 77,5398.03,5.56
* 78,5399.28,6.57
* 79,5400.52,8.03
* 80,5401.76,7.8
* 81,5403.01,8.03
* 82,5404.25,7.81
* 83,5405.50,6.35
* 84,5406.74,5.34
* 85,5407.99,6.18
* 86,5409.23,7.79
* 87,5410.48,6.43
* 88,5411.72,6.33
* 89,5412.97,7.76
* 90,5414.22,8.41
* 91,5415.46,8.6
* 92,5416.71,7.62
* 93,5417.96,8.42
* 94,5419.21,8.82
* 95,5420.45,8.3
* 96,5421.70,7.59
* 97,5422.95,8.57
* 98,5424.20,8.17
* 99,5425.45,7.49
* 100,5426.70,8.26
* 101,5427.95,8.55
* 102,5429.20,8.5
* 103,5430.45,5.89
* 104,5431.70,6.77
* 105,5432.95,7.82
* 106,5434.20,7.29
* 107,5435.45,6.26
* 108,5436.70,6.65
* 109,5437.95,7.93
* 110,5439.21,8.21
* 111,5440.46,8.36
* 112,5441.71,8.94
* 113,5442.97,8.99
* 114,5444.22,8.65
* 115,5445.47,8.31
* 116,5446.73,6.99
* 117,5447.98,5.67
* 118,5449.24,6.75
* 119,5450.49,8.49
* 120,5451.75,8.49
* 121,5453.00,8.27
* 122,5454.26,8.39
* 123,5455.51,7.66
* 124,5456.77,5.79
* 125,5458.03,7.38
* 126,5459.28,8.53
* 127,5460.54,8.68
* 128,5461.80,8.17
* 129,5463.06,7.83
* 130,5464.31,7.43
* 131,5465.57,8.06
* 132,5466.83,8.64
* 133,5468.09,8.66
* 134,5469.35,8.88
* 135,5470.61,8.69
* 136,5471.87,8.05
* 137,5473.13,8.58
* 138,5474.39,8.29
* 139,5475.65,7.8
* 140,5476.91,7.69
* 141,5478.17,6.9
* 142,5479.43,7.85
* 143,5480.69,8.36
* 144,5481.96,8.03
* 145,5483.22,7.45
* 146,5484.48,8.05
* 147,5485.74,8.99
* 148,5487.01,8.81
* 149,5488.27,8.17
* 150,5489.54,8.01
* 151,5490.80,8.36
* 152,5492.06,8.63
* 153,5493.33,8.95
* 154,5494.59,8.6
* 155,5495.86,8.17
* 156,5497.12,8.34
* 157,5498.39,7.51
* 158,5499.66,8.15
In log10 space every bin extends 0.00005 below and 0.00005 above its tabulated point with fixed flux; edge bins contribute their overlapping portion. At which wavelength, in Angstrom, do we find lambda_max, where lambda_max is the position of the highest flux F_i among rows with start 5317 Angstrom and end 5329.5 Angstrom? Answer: 5319.07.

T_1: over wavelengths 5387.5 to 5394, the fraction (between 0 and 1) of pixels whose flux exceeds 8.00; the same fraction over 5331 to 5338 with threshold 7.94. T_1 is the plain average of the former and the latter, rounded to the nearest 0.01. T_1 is 0.28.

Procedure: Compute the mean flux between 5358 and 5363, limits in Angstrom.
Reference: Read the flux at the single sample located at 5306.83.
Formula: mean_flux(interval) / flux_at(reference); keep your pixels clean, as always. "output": 1.03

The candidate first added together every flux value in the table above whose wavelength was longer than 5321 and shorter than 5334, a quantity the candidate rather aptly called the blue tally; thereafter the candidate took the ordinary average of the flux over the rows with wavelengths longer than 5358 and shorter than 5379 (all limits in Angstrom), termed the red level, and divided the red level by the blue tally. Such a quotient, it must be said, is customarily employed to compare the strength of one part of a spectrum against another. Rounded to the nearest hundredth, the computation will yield 0.11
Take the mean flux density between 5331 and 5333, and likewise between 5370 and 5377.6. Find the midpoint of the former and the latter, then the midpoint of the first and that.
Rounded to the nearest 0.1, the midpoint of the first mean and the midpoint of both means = 7.0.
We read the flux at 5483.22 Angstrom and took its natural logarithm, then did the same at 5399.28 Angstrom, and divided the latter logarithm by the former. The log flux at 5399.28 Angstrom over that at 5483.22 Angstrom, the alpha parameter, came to 0.94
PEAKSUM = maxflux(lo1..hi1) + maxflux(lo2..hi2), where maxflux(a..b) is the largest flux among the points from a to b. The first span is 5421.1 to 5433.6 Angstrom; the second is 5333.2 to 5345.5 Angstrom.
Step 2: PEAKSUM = 16.7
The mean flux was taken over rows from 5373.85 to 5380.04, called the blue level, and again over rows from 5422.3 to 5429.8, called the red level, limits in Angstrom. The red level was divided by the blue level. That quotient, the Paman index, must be 1.00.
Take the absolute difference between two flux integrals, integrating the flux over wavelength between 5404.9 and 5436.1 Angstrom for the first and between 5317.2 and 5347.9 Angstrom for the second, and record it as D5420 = 17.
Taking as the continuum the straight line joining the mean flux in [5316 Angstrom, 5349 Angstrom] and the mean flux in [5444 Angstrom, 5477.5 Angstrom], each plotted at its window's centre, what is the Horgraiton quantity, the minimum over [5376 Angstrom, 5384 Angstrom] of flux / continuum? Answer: 1.12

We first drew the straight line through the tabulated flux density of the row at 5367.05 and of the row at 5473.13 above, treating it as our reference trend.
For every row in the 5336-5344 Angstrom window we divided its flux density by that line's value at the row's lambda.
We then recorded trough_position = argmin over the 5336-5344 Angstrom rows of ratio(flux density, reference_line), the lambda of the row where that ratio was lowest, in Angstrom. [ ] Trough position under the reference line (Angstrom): 5341.16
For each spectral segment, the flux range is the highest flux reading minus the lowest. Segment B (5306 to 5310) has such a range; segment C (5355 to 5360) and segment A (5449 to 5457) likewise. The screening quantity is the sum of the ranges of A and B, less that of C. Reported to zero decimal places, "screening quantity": 3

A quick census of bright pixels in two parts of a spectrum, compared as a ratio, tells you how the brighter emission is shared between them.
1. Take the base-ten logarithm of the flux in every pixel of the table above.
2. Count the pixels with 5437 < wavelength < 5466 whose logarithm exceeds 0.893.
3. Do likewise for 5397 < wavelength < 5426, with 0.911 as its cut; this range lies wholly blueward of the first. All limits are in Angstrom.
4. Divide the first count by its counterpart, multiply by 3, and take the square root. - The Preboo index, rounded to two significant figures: 2.6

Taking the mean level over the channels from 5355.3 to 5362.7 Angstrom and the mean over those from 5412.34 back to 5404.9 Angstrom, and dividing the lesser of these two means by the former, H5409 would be 0.75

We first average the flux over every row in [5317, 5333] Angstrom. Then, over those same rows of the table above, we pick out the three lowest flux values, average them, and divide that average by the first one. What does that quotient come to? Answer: 0.71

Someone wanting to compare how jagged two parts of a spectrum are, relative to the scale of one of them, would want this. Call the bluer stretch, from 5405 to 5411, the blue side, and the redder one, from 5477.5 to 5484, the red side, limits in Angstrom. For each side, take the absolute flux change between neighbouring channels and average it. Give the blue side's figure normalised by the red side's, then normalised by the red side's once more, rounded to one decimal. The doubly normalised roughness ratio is 3.4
